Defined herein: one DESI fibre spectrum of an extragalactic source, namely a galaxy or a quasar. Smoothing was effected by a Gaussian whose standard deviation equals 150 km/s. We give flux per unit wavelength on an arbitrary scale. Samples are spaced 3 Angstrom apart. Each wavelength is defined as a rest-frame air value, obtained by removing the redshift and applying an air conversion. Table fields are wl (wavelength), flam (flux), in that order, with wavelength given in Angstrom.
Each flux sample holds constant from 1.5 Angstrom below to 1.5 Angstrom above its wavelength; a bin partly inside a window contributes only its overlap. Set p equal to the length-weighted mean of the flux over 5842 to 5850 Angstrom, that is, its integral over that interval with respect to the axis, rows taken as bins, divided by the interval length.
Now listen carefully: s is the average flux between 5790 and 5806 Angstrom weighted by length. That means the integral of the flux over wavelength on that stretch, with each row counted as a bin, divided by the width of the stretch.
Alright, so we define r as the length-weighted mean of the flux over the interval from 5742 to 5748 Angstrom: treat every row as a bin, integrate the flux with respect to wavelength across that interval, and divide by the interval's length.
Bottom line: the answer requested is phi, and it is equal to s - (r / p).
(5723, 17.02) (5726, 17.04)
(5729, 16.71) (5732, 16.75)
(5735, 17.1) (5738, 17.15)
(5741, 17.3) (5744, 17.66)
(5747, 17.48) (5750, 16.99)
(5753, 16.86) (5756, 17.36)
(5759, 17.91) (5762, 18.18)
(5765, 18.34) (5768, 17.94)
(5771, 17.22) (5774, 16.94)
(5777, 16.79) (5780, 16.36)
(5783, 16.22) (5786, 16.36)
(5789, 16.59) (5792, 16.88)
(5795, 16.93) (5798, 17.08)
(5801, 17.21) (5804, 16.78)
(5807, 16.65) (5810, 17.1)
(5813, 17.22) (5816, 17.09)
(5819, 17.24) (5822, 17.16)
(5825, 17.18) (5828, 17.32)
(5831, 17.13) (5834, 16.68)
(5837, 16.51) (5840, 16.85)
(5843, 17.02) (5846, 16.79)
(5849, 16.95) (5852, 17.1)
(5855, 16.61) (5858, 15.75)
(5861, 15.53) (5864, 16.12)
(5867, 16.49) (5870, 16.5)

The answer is 15.9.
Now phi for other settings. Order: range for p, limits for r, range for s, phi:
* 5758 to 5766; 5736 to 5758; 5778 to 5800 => 15.7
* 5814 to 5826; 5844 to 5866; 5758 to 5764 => 17.1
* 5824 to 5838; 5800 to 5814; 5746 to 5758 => 16.2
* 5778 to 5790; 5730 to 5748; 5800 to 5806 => 15.9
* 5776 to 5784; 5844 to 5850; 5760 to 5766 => 17.2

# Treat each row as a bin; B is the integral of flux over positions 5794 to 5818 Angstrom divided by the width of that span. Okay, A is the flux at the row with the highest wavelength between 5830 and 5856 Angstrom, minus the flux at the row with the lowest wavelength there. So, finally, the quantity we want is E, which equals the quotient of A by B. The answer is -0.03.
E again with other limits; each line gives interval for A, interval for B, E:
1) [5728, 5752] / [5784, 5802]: 0.02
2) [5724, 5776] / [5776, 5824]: -0.01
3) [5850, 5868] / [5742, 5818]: -0.04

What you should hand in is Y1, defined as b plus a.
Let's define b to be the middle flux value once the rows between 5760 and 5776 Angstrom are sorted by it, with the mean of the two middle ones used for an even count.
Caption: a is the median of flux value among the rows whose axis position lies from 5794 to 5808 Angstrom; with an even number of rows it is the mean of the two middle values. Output 34.9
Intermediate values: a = 16.9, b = 17.94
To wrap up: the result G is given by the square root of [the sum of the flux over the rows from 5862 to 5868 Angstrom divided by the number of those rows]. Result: 4.04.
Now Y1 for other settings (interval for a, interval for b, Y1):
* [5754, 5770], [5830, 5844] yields 34.8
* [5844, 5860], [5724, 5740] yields 33.8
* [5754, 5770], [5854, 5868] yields 34.1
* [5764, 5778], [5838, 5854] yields 34.2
